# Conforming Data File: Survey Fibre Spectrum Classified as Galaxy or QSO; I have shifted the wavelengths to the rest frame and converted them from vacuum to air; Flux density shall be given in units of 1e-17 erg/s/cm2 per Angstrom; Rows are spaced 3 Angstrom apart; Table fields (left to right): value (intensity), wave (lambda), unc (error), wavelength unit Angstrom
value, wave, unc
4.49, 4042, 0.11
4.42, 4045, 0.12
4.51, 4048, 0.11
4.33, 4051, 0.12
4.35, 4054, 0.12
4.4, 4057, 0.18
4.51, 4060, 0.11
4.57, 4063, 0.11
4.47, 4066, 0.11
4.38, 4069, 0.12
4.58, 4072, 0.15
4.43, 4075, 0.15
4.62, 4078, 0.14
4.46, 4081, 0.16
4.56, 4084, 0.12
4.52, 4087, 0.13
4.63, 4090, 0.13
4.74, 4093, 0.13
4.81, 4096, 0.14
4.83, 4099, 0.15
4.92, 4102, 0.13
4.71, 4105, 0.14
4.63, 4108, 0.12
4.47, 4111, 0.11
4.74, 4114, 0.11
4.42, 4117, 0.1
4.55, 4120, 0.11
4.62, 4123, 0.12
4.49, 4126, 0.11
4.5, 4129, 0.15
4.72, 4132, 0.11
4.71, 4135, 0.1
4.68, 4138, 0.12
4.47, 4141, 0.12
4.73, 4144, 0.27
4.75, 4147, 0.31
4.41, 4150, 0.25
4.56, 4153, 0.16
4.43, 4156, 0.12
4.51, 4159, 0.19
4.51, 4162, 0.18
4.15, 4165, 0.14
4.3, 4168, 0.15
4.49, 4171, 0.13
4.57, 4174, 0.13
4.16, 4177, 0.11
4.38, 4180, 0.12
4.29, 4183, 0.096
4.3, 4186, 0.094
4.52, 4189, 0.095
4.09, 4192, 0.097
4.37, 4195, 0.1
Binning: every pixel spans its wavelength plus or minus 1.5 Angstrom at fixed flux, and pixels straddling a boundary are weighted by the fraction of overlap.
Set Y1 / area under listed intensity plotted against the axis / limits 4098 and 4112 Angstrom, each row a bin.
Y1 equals 66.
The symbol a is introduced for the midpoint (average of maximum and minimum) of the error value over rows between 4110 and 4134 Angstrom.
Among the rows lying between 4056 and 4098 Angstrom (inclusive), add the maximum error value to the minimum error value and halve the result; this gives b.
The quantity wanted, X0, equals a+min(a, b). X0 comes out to 0.25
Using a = 0.125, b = 0.145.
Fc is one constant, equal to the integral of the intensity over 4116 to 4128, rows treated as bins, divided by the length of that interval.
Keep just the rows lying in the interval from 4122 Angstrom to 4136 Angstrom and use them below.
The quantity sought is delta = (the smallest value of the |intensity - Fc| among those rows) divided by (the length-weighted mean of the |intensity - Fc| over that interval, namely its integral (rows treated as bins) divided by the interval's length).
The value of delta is 0.22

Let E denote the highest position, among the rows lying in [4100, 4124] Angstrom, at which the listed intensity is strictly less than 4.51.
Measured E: 4117 Angstrom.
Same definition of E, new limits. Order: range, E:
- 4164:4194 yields 4192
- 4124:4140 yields 4129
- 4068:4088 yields 4081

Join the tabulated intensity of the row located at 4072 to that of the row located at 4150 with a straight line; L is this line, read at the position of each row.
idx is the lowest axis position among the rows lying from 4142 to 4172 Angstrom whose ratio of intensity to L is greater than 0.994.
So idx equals 4144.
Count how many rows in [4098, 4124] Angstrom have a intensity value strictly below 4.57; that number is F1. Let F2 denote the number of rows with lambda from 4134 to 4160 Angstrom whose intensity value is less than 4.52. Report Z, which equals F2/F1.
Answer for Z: 1.3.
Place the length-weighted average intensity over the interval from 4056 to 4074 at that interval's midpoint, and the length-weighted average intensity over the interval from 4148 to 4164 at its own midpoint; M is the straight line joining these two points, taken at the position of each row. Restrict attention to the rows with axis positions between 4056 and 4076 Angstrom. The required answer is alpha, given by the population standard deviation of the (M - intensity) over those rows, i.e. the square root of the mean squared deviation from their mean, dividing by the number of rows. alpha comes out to 0.07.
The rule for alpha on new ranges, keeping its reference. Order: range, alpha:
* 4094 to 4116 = 0.14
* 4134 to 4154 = 0.13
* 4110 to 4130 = 0.10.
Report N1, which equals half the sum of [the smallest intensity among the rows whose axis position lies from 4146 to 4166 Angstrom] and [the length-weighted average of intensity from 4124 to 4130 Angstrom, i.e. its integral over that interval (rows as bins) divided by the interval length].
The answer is 4.33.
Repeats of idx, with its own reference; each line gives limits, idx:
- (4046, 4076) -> 4072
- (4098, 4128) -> 4099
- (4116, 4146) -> 4120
